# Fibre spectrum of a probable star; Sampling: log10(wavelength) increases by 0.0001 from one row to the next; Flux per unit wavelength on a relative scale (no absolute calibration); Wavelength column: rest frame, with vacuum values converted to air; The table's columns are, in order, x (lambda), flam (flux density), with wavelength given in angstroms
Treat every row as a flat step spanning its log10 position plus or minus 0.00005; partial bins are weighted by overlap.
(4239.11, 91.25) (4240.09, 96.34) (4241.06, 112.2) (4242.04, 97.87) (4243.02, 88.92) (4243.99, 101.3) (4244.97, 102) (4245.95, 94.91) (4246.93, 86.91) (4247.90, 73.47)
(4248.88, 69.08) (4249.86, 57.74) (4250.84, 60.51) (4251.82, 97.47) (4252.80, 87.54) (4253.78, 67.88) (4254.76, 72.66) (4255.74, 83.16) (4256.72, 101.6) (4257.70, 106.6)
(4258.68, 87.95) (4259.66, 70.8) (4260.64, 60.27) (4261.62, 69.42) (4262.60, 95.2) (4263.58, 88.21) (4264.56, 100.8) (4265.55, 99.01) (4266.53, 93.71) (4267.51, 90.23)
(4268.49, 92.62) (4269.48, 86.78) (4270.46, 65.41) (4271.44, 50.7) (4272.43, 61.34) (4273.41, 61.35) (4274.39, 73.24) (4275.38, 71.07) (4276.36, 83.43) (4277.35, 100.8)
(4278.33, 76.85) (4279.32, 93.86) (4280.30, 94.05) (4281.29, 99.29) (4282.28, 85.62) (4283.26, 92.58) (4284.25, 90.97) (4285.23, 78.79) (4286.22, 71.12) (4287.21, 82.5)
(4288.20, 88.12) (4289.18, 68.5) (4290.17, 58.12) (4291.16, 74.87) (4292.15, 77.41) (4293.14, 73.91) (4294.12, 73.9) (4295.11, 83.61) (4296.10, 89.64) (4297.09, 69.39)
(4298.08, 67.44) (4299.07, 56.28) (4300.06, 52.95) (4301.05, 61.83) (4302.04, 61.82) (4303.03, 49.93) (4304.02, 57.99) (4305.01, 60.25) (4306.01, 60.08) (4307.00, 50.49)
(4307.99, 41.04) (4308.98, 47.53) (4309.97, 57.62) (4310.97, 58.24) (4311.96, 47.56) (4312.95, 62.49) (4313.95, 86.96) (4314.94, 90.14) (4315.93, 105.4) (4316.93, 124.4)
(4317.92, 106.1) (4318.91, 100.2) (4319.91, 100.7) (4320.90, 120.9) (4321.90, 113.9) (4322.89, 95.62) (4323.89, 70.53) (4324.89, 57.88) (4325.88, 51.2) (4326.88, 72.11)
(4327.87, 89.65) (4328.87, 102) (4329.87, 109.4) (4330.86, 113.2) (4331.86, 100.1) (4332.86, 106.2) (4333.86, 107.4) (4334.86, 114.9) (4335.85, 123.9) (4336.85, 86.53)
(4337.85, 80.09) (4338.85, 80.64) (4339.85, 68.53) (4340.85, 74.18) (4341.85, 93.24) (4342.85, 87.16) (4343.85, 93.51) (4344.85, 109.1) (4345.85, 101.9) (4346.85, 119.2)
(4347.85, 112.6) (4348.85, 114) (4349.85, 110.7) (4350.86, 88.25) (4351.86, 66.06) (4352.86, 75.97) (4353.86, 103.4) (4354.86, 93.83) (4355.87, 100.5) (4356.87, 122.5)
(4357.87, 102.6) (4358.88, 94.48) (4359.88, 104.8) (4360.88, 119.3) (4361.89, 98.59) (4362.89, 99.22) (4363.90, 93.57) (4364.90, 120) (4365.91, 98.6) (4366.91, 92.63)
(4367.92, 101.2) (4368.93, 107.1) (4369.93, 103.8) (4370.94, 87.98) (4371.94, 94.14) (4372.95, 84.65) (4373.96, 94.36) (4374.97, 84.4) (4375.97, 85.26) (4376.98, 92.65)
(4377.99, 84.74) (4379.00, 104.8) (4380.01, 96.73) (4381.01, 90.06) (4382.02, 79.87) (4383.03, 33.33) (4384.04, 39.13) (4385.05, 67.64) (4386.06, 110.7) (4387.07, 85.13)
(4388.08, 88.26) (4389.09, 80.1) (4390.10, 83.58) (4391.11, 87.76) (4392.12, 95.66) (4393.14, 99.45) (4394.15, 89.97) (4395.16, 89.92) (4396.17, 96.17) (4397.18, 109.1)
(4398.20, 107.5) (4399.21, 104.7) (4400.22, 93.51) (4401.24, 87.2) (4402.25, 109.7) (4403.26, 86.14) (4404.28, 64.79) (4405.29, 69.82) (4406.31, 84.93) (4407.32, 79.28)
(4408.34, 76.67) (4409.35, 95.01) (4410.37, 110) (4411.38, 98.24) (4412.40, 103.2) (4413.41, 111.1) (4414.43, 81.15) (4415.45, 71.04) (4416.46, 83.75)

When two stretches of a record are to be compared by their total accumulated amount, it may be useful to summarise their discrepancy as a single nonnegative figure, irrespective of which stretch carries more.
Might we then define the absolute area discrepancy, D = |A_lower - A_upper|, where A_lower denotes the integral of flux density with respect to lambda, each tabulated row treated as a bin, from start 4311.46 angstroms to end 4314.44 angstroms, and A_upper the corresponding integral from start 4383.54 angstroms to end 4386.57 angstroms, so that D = 24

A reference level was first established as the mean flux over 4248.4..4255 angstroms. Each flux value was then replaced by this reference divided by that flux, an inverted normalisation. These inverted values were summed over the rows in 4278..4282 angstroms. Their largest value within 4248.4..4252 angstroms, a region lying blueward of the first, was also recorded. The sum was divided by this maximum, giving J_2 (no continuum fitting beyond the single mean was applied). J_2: 2.6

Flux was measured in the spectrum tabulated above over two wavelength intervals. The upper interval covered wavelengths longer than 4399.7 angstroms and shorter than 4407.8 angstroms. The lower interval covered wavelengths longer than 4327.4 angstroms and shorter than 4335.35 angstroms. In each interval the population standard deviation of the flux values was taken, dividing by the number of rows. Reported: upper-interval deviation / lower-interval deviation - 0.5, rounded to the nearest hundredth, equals 1.22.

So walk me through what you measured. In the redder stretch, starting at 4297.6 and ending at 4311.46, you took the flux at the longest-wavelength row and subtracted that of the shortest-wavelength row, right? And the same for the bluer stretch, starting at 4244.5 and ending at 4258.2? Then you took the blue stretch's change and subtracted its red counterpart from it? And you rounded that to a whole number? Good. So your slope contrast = 14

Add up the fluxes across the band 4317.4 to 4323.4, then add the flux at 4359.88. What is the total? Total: 742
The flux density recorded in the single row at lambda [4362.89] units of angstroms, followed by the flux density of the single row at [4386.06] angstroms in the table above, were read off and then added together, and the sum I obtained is 210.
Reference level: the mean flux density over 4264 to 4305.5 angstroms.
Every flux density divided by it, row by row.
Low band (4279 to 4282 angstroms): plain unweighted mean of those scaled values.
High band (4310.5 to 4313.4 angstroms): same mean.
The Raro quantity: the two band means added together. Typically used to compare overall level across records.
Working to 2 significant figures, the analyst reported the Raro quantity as 2.0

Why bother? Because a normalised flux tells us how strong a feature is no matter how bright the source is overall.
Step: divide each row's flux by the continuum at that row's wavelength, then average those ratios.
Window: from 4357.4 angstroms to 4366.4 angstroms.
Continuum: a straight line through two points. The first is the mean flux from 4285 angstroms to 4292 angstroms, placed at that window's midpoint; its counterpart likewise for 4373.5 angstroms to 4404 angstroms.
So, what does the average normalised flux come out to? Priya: 1.22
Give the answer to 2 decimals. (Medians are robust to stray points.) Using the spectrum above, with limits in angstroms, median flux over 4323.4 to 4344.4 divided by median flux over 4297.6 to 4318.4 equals 1.49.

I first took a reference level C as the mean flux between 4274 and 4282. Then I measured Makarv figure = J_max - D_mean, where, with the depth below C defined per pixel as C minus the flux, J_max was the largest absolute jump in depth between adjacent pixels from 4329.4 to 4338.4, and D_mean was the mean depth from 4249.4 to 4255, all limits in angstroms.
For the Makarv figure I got 25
